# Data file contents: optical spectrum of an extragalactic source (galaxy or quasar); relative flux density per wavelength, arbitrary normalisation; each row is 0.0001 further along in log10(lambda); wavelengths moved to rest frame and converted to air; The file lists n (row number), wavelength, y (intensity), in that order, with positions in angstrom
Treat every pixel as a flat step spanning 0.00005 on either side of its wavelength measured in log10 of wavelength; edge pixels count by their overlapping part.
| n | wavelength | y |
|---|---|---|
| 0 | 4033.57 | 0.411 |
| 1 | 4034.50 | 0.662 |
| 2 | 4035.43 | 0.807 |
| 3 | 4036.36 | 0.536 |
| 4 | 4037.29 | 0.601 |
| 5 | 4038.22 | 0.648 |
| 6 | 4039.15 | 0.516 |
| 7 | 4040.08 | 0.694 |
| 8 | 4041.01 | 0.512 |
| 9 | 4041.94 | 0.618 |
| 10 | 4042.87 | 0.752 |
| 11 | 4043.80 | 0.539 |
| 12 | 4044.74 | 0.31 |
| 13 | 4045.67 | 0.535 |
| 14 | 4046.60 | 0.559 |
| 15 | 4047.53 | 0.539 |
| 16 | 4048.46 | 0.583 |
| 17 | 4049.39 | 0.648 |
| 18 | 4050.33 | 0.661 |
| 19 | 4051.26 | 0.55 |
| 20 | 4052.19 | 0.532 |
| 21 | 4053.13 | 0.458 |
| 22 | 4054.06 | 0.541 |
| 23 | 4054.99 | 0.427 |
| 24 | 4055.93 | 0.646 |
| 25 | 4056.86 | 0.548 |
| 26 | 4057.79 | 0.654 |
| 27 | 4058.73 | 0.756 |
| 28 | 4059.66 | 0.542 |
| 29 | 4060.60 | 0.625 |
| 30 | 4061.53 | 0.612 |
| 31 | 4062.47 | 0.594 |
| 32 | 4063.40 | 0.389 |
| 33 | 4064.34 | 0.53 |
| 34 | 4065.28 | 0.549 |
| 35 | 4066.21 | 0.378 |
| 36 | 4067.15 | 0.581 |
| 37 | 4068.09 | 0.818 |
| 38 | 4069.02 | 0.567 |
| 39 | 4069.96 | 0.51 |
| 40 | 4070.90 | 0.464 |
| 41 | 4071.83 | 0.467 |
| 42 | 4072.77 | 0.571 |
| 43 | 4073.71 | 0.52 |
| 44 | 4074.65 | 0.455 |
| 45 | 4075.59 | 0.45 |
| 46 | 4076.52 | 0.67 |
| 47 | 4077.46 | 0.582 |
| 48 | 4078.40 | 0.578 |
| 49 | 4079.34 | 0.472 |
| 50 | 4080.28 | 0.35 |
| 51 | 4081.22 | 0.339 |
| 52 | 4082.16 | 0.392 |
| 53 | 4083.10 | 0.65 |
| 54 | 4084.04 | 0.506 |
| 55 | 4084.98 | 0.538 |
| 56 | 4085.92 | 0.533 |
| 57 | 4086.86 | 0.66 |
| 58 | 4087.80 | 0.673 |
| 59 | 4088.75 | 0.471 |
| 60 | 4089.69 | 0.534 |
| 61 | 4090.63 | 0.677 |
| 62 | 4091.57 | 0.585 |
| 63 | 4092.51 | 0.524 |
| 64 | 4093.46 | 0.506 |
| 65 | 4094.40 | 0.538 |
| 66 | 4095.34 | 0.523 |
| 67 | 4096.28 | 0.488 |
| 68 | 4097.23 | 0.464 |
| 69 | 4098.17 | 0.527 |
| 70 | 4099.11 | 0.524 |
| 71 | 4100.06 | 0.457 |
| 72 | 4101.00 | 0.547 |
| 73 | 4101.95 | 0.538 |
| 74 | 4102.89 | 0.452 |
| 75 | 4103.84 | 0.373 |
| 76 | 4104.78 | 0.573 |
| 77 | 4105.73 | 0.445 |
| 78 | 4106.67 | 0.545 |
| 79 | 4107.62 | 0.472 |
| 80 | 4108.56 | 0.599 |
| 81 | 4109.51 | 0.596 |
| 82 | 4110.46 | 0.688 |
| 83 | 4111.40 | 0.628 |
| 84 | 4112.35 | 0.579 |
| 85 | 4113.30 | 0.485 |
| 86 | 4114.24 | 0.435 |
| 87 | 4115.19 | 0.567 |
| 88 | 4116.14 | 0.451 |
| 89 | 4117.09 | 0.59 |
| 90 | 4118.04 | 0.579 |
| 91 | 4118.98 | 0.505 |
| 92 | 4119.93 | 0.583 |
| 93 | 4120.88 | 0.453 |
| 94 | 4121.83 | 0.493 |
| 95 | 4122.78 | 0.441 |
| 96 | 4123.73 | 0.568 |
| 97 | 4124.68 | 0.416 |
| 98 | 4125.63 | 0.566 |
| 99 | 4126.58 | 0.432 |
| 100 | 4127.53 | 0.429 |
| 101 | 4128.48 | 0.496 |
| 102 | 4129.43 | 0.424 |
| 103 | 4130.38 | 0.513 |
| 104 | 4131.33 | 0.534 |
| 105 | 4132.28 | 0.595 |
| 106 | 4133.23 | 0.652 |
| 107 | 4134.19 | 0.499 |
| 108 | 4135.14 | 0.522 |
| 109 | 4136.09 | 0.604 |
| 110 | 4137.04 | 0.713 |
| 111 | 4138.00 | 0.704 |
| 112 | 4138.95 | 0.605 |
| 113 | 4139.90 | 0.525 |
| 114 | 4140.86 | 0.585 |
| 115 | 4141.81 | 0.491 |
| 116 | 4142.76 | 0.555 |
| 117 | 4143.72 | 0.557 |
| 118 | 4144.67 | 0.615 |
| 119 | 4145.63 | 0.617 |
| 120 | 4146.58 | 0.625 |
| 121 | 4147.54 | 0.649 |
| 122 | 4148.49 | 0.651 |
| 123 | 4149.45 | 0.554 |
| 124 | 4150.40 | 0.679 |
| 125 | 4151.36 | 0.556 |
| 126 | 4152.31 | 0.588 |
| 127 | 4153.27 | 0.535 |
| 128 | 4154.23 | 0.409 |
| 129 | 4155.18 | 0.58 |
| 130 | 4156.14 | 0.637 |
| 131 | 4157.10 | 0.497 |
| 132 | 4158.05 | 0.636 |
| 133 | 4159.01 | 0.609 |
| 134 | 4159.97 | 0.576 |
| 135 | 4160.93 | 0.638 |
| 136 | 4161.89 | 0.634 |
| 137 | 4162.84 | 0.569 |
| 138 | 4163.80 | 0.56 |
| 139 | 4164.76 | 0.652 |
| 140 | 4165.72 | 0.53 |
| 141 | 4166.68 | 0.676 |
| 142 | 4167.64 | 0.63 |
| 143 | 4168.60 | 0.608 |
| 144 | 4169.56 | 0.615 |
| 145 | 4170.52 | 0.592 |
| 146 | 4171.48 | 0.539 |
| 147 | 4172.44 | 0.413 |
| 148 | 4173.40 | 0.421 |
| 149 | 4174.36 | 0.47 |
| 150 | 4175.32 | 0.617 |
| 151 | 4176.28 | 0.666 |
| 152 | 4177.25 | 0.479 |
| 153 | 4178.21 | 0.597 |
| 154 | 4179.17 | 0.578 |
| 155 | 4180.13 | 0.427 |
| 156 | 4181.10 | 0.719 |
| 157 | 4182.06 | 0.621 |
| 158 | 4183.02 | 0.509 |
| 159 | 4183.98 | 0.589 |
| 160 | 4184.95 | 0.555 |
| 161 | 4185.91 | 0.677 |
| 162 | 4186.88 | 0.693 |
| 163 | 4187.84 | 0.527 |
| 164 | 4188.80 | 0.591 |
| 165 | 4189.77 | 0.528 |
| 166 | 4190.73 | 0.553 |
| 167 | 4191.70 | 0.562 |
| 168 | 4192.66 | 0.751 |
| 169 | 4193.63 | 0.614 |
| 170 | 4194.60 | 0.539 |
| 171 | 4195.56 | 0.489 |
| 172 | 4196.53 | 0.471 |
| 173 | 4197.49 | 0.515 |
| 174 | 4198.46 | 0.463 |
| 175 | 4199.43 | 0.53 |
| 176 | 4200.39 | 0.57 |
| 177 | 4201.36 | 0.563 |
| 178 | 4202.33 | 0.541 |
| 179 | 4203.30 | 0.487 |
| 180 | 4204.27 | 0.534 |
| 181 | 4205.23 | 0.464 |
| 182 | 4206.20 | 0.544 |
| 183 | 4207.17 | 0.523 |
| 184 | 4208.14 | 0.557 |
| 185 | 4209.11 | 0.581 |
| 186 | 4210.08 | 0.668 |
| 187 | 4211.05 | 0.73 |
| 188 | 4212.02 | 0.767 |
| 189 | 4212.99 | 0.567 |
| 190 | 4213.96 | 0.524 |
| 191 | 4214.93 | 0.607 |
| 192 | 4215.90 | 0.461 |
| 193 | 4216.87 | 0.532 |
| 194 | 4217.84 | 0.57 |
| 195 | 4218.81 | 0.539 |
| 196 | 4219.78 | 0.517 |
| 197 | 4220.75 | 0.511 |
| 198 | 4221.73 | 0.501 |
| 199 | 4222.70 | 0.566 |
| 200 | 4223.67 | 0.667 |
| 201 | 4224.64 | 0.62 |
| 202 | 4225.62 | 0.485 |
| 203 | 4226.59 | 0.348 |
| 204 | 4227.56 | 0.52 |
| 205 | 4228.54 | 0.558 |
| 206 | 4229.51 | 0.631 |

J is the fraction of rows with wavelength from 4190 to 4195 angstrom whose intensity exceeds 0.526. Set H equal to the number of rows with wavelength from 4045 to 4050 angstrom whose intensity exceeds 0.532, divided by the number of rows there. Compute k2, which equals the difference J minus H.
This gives 0.00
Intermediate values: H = 1.0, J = 1.0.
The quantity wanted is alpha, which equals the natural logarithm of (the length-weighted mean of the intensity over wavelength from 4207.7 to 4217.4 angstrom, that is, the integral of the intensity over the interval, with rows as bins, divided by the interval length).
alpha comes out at -0.51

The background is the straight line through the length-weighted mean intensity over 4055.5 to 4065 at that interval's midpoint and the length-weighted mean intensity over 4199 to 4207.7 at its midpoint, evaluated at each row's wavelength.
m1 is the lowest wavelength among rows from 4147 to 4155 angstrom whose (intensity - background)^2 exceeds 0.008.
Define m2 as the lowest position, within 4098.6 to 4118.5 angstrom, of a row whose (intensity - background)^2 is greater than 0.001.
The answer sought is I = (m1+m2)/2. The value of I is 4123.3 angstrom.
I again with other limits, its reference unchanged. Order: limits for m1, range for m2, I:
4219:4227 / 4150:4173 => 4187.0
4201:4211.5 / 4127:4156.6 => 4168.8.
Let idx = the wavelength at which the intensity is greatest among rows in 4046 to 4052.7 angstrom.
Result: 4050.33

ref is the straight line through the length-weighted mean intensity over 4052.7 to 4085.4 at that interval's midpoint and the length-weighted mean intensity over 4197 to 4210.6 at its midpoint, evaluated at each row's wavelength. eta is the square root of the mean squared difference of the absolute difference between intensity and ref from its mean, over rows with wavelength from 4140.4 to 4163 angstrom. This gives 0.039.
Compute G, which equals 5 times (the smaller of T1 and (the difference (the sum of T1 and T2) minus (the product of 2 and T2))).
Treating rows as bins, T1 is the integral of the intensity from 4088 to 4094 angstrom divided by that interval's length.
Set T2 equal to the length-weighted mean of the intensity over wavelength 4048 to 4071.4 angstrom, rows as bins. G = -0.06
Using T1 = 0.554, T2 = 0.566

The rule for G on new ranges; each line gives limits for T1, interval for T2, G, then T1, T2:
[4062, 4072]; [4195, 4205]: 0.09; 0.534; 0.516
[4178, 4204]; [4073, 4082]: 0.38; 0.564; 0.489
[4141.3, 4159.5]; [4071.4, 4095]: 0.26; 0.581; 0.530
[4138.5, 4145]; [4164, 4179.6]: -0.03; 0.561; 0.567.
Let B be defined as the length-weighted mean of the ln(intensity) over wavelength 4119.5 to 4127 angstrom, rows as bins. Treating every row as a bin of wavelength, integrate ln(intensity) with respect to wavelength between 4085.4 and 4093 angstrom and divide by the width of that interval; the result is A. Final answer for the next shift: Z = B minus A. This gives -0.16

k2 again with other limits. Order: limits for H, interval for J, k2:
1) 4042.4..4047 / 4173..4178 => -0.40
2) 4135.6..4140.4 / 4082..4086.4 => -0.20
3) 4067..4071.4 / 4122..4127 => -0.20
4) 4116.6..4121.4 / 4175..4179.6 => 0.20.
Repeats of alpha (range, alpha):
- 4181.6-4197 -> -0.55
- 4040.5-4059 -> -0.57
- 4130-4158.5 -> -0.54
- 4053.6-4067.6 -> -0.58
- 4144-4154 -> -0.51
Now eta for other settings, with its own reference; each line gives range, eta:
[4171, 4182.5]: 0.046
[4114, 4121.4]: 0.025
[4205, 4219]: 0.067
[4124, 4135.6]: 0.043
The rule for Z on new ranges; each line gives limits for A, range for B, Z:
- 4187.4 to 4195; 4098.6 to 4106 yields -0.18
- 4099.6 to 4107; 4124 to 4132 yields -0.02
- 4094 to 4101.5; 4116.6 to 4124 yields 0.03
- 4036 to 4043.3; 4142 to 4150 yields -0.01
